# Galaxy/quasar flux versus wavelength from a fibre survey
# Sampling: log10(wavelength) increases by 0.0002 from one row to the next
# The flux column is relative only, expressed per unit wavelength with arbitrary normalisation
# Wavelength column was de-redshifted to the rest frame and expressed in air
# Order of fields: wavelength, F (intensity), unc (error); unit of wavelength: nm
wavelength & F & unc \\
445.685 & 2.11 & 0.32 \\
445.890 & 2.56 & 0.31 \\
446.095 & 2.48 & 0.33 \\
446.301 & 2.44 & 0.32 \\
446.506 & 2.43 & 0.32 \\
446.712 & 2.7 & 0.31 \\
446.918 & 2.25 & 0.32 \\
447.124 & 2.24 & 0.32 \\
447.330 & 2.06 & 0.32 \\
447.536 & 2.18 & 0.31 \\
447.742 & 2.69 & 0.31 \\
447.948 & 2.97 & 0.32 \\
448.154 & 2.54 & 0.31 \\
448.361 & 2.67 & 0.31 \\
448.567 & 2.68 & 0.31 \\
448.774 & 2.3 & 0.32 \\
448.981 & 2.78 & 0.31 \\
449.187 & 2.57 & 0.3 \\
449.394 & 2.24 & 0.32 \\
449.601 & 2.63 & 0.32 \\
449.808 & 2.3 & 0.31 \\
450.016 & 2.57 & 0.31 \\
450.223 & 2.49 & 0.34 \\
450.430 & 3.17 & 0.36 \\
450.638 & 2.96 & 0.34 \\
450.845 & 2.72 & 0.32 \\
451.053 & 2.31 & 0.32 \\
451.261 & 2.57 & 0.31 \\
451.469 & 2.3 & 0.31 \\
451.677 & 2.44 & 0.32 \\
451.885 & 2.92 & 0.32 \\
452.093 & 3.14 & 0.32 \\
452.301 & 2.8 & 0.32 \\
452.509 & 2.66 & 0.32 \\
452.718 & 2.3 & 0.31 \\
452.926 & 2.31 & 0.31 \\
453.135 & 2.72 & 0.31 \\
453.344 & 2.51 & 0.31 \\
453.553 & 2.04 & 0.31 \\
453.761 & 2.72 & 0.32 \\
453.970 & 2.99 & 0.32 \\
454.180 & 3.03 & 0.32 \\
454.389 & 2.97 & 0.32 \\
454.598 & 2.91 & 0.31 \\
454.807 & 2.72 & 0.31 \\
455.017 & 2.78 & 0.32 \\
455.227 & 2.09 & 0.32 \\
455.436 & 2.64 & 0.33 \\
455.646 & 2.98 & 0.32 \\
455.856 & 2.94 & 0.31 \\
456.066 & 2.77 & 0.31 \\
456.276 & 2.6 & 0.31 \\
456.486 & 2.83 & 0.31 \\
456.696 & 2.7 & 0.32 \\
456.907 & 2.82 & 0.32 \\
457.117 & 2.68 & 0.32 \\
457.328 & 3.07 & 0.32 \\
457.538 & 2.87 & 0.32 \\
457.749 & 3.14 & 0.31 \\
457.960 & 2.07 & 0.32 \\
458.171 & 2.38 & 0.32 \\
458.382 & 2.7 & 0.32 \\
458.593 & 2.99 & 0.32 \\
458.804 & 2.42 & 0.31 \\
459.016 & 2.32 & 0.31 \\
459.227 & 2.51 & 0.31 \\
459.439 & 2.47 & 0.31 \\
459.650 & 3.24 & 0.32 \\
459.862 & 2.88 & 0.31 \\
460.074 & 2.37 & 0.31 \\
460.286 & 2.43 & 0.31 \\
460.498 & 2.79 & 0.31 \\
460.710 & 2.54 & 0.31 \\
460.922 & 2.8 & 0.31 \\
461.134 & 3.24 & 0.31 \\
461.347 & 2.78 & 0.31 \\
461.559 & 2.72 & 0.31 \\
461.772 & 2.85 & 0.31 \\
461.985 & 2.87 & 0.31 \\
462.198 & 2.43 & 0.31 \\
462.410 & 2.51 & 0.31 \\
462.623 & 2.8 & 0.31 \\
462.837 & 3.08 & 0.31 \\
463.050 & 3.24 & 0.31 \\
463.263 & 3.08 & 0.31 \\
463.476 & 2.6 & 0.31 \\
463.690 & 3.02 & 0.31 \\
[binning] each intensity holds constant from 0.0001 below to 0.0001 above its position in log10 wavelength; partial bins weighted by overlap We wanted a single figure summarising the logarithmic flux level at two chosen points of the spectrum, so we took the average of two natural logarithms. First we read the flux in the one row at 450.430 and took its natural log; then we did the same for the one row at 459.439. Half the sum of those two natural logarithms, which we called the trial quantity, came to 1.03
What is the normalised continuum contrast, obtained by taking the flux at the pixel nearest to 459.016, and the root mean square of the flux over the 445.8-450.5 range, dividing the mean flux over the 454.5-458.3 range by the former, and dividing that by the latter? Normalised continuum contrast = 0.46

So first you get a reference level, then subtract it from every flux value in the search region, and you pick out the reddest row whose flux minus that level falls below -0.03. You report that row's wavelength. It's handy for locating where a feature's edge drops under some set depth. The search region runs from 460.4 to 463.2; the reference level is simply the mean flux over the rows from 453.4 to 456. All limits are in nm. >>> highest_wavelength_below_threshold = 462.410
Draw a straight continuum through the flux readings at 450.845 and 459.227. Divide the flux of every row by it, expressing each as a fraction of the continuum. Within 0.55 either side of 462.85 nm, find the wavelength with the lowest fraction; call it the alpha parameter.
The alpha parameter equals 462.410 nm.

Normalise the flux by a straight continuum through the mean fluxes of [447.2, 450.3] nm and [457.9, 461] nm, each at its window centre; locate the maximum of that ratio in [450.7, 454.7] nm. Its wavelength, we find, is 452.093 nm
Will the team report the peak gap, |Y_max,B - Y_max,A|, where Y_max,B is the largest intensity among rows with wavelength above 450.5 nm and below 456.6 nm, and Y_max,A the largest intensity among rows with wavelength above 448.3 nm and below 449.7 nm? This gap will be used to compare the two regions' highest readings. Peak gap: 0.36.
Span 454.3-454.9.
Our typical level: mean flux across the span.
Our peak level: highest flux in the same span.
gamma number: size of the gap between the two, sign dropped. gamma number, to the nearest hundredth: 0.10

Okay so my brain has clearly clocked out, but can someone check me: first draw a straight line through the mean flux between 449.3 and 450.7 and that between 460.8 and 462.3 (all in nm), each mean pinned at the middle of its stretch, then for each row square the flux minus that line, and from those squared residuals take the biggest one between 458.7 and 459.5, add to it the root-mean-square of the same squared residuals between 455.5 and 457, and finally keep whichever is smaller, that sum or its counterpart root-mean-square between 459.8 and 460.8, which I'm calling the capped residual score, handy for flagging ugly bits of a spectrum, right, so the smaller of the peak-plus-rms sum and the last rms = 0.10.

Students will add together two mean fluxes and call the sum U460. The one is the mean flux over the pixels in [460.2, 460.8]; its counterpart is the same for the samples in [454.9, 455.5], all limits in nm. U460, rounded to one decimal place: 5.1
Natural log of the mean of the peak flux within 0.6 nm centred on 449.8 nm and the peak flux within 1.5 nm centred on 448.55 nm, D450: 1.03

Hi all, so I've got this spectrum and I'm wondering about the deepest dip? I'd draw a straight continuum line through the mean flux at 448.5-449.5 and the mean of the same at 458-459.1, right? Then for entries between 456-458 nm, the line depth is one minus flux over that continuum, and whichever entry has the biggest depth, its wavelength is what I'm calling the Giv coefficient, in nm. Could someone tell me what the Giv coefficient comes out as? 457.960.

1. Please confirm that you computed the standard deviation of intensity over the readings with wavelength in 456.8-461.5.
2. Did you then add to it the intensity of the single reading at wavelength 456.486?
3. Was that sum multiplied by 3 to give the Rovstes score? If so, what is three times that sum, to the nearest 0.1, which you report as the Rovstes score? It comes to 9.4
